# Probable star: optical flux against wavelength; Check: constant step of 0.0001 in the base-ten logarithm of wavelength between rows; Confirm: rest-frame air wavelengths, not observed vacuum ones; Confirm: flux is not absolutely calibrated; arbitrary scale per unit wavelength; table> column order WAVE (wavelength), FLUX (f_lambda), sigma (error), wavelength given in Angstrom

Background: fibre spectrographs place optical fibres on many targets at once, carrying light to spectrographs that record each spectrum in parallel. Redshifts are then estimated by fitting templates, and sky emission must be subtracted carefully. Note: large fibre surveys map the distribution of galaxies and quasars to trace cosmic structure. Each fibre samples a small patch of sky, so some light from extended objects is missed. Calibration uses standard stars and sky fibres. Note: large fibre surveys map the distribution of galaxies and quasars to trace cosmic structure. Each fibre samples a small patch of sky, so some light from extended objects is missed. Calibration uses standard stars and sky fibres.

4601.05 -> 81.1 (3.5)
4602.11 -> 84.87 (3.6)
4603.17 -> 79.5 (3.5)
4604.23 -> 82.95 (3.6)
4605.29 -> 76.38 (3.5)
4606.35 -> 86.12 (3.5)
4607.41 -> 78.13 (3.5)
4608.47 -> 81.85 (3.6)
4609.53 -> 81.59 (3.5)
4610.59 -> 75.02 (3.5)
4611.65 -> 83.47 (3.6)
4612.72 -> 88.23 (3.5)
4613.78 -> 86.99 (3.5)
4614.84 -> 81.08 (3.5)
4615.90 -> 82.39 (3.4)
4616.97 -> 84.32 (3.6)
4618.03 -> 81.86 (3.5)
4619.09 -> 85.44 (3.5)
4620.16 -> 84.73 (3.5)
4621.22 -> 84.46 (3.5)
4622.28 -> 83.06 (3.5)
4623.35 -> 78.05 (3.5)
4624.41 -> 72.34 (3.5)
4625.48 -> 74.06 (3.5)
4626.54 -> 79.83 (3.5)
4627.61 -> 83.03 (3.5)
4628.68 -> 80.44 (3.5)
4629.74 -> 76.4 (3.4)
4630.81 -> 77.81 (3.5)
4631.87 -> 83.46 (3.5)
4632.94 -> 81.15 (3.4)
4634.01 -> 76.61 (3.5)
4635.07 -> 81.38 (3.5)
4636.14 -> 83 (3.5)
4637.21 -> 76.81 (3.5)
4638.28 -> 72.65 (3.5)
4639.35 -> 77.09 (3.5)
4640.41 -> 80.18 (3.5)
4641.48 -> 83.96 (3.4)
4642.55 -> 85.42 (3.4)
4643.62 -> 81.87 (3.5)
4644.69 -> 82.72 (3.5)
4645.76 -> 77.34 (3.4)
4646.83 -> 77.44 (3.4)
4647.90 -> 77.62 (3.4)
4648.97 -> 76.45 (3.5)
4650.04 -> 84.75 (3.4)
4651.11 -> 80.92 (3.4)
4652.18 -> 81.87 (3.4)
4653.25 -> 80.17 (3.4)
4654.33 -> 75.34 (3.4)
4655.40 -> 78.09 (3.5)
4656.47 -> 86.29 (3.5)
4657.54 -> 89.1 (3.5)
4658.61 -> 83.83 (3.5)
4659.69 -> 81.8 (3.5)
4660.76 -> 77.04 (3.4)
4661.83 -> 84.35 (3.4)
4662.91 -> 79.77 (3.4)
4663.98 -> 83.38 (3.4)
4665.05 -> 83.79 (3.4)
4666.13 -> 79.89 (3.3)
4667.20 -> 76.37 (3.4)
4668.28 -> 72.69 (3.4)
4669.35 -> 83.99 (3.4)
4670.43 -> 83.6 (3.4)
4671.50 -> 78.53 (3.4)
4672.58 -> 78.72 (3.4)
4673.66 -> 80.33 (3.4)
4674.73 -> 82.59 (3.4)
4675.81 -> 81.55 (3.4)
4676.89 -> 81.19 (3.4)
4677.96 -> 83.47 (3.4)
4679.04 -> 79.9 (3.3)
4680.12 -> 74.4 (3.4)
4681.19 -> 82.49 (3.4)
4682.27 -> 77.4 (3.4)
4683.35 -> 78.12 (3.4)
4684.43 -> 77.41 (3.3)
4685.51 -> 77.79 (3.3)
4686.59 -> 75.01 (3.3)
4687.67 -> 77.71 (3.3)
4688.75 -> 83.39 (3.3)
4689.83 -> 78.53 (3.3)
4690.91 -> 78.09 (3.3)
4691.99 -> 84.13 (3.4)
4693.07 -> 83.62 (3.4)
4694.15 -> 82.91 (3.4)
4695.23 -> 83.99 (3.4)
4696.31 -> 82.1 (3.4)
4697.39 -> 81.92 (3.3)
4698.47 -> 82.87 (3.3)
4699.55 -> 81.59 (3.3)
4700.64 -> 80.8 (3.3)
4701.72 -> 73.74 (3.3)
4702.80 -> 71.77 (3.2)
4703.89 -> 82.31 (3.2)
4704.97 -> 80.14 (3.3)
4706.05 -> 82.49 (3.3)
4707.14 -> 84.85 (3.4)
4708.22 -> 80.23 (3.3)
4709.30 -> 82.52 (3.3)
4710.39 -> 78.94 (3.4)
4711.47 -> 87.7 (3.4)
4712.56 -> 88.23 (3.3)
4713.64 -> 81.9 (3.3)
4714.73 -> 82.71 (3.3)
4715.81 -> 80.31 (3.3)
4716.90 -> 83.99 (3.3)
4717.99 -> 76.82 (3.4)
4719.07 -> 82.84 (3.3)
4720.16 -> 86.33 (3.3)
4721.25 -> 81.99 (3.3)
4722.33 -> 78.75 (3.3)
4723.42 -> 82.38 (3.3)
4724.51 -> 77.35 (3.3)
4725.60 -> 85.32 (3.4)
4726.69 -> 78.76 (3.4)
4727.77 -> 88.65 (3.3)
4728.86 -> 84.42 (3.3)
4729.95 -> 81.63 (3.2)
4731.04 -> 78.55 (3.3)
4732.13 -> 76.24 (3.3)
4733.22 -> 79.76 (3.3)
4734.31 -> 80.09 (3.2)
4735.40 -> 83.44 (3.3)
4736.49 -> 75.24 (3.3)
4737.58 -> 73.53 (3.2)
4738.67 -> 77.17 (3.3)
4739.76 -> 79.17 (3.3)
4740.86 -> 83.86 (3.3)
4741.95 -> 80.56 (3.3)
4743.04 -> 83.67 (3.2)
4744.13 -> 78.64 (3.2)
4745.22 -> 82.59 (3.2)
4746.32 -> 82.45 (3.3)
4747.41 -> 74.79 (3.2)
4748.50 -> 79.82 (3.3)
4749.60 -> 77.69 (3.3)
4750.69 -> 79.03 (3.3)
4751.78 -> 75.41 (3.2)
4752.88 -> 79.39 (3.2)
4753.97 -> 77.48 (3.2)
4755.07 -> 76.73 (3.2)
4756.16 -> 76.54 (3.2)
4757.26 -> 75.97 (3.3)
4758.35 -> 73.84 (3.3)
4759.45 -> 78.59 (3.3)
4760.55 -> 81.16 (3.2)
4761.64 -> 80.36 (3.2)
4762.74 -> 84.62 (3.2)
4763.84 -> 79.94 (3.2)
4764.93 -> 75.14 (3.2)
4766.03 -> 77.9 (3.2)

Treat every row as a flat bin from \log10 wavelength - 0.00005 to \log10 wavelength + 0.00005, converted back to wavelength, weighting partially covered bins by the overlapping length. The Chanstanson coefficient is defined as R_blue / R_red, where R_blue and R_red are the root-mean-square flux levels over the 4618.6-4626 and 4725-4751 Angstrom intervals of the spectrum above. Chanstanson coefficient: 1.00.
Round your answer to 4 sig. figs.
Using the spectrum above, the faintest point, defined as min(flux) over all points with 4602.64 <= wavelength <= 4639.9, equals 72.34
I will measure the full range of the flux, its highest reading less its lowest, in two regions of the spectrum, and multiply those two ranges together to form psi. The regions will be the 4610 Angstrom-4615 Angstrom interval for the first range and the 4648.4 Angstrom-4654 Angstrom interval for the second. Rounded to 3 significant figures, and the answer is 110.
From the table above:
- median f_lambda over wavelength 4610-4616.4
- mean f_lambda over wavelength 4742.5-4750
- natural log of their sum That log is 5.09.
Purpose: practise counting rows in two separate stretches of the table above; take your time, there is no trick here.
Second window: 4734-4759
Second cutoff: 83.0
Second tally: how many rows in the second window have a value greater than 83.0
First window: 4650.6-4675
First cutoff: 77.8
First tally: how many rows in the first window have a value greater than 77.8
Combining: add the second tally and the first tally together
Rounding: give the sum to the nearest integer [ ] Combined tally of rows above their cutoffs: 22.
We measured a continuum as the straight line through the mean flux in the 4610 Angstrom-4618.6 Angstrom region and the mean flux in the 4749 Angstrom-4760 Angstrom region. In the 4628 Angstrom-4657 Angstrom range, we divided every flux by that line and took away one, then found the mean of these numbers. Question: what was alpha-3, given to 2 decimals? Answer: -0.02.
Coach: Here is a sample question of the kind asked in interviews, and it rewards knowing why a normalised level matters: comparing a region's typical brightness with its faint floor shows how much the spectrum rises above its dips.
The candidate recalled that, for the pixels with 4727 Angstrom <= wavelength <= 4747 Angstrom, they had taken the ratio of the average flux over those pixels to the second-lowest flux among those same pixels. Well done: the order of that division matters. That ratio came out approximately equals 1.07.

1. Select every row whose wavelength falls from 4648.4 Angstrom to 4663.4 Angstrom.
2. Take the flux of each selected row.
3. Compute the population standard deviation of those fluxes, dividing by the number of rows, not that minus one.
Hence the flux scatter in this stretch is 3.8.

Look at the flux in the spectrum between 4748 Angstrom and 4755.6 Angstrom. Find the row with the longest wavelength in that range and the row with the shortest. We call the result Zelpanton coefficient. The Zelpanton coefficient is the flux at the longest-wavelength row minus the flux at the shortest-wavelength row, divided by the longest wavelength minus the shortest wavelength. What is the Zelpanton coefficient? -0.47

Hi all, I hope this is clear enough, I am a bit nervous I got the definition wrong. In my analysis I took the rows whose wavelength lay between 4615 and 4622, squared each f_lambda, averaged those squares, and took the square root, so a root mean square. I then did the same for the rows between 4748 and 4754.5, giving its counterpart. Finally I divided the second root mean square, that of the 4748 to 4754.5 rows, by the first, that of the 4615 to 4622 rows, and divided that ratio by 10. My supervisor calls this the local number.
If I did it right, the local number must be 0.093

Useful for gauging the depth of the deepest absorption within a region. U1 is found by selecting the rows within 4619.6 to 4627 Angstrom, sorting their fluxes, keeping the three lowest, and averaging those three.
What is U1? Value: 74.8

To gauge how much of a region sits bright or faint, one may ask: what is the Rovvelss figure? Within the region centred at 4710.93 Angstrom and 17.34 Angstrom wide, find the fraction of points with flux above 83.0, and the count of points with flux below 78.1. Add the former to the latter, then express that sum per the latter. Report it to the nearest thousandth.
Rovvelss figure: 1.125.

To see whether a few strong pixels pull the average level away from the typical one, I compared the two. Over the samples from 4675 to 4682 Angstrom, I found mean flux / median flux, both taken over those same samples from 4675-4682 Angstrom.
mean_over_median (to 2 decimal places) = 0.99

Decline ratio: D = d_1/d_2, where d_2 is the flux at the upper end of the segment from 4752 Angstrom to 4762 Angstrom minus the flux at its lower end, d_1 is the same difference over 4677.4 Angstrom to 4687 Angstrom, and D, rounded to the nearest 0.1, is -8.7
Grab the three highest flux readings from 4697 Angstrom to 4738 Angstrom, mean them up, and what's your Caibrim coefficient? 88.2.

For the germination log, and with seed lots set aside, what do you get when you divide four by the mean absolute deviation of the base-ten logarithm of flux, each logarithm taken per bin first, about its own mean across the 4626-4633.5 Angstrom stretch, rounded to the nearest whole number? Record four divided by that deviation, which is 375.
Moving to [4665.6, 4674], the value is 271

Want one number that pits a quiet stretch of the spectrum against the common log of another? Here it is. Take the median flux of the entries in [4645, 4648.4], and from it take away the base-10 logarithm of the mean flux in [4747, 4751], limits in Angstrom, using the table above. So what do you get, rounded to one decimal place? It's 75.5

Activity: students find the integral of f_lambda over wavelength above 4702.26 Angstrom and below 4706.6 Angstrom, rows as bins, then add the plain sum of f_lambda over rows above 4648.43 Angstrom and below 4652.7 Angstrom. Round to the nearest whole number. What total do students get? 667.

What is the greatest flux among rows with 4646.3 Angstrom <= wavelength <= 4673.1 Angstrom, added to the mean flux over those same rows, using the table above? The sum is 170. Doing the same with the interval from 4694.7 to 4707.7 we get 166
